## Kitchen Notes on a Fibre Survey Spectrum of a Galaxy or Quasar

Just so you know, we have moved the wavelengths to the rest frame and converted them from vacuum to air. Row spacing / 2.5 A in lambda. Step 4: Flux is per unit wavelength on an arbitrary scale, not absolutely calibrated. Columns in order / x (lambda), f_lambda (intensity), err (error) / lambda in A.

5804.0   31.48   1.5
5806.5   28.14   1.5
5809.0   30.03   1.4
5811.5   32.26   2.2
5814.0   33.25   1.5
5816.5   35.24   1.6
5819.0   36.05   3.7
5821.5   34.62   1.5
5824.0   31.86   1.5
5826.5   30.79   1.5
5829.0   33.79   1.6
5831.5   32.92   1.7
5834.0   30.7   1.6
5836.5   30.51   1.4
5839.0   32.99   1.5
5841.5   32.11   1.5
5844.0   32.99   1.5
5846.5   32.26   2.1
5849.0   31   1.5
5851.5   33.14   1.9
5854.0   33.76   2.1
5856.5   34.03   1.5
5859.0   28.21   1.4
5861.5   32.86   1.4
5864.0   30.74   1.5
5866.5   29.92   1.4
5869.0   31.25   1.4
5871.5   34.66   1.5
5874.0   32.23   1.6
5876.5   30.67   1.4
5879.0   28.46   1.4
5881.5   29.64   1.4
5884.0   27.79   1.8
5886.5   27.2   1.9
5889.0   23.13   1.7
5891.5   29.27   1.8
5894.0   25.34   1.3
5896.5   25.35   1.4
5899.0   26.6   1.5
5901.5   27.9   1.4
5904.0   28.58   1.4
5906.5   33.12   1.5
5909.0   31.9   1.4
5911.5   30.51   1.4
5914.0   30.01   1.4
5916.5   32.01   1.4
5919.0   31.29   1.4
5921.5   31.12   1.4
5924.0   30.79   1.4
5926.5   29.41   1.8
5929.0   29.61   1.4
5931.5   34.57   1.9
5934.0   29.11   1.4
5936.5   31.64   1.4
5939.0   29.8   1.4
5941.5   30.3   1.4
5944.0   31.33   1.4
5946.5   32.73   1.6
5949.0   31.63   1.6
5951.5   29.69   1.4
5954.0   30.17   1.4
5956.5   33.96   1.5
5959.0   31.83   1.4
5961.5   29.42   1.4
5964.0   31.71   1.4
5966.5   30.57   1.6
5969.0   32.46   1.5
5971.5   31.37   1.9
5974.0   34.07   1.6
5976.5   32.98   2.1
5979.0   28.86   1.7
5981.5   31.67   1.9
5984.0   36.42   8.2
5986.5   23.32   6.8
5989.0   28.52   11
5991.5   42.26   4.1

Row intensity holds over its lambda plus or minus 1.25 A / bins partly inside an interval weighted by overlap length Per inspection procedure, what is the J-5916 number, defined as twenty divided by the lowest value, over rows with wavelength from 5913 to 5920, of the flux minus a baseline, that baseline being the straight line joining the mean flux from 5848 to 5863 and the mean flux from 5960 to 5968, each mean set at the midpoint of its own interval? -15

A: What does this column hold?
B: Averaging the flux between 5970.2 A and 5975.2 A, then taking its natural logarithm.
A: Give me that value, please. 3.49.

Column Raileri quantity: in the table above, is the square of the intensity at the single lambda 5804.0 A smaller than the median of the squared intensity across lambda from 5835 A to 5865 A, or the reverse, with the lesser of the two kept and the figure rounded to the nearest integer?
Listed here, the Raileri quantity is 991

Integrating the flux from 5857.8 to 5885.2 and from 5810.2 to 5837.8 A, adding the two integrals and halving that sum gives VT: 873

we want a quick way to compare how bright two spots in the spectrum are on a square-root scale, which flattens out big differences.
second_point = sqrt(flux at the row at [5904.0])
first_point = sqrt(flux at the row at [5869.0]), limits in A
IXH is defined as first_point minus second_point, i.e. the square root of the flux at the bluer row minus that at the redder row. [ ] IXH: 0.2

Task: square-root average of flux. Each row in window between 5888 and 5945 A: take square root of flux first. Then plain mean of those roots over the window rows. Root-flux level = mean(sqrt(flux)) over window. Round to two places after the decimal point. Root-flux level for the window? 5.44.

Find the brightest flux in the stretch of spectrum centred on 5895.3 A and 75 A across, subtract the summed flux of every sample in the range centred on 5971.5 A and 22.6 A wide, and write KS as -248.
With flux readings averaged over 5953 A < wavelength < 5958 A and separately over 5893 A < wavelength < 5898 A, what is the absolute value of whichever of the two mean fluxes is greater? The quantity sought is 32.1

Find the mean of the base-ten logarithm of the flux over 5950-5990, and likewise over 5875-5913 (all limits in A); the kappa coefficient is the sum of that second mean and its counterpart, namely 2.94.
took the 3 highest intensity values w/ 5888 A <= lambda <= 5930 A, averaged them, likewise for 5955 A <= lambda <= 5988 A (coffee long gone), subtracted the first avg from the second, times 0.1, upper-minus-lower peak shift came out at 0.25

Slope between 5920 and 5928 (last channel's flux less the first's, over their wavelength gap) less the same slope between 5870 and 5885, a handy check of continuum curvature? 0.21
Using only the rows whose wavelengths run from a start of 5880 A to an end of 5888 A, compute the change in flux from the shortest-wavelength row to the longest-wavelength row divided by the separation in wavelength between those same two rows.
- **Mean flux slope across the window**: -0.49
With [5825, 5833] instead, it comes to 0.43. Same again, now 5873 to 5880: -0.75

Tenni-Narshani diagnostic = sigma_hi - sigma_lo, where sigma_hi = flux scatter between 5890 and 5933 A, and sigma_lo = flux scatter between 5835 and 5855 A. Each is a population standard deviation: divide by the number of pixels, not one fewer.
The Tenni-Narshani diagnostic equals 1.4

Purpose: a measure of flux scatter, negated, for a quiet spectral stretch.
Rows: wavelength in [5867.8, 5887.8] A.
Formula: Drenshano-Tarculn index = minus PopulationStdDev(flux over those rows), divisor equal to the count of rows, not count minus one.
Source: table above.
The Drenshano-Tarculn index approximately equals -2.3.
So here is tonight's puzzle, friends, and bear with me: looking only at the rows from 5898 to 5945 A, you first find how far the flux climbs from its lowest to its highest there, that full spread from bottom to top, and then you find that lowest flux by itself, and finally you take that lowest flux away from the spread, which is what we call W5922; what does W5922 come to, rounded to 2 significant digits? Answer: -19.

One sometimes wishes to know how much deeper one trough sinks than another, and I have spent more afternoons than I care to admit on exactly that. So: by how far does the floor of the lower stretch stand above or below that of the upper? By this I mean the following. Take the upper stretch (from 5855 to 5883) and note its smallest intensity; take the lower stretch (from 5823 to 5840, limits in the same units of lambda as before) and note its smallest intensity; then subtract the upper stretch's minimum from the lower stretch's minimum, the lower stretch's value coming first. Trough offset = 2.3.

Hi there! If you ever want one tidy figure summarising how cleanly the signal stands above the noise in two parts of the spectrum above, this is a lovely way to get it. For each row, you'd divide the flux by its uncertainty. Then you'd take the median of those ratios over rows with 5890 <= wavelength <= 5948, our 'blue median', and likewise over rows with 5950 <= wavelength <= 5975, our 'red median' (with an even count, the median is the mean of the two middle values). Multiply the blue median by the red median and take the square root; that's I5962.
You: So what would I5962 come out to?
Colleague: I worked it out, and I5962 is 21.4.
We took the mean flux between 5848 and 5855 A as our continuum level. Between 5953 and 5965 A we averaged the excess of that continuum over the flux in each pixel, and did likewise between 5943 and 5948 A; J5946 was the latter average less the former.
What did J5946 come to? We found -0.6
